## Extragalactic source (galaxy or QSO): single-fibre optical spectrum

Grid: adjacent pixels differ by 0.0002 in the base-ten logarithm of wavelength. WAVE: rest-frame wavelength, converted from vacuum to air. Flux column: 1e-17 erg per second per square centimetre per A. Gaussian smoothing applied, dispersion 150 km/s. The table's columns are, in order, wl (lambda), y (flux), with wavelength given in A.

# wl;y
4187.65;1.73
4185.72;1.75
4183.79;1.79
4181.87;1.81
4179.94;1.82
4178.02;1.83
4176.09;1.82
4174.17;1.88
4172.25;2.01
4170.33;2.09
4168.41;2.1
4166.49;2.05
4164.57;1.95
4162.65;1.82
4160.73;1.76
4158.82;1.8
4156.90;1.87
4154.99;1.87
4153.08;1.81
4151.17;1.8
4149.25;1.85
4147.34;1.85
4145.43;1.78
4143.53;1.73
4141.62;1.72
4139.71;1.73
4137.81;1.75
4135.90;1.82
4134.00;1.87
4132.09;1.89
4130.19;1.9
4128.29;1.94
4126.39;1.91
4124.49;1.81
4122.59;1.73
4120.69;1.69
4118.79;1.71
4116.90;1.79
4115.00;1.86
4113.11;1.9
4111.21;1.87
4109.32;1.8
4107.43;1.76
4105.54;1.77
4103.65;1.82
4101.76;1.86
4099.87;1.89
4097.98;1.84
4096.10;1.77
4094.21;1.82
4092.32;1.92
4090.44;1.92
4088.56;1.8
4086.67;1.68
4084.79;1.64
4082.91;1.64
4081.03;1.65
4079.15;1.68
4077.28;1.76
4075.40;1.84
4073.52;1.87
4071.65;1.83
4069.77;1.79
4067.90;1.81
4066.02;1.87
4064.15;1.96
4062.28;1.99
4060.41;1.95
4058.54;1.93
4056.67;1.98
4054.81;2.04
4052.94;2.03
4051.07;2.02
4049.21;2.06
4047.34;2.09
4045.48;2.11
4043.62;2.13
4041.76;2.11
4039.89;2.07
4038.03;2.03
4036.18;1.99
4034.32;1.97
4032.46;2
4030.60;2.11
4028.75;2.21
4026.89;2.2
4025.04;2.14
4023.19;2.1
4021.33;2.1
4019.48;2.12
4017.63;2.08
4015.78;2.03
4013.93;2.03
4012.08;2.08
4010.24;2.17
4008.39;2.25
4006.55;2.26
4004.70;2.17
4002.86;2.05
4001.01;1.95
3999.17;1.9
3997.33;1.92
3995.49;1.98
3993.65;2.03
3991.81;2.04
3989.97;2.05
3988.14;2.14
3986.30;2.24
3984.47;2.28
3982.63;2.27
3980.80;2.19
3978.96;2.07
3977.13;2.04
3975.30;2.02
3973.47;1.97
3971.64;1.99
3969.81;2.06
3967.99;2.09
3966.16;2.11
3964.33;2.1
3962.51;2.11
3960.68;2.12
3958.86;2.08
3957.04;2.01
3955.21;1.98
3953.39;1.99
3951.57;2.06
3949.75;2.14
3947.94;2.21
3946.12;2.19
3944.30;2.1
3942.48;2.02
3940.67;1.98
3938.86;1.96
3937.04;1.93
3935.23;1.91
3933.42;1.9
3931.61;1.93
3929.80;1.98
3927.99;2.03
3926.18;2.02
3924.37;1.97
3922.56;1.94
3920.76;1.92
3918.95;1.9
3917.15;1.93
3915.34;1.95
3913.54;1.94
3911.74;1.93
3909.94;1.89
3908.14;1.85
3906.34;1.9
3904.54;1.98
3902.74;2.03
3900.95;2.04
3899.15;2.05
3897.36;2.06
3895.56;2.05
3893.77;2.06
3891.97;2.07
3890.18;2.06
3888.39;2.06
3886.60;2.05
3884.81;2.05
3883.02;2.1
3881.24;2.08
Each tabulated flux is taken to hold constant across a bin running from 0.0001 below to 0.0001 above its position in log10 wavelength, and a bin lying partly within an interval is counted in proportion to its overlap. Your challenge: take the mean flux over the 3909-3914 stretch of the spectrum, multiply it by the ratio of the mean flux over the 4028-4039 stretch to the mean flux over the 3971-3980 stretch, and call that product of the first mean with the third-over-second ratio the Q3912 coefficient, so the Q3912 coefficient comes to 1.95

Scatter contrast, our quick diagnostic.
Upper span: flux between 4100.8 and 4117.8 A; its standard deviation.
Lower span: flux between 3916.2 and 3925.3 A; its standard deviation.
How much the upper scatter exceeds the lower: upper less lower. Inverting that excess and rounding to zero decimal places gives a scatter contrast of 43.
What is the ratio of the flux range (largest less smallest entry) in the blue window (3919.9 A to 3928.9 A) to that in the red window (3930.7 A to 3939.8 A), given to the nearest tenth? 1.8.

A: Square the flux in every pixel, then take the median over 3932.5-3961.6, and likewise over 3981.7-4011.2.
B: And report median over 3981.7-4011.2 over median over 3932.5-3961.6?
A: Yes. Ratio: 1.08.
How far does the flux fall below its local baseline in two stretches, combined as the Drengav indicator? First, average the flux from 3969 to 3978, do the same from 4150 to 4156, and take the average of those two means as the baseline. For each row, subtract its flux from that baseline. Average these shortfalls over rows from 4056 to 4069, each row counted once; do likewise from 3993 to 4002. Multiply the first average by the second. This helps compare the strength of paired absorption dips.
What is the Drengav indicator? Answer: 0.000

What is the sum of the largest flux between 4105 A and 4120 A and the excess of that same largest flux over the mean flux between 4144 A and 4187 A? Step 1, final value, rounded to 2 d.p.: 1.93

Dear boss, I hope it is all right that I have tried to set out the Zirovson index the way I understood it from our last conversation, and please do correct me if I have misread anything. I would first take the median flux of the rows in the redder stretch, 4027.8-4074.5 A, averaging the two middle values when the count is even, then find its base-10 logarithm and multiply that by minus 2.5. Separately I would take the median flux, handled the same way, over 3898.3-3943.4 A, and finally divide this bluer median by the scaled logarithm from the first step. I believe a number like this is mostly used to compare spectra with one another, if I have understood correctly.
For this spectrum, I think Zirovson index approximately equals -2.58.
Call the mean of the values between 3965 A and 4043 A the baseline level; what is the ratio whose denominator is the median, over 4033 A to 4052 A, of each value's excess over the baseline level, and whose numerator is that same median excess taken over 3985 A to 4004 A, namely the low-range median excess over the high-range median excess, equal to 2.4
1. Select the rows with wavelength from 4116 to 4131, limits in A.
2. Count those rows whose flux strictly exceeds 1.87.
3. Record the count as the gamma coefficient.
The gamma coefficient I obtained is 3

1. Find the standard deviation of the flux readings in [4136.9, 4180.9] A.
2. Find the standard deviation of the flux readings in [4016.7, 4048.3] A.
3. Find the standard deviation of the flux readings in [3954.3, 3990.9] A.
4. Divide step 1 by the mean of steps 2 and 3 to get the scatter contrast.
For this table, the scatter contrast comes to 1.4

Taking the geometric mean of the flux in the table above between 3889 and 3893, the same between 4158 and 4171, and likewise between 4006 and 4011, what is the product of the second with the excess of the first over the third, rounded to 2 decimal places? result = -0.31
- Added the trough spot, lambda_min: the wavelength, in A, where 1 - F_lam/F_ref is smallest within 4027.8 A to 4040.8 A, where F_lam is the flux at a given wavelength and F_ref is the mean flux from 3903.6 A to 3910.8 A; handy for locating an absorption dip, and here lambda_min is 4028.75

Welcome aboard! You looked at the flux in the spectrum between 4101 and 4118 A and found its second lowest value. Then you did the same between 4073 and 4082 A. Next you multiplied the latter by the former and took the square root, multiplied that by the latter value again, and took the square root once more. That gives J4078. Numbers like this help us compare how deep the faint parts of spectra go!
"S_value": 1.70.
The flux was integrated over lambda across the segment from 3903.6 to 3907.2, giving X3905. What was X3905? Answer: 6.98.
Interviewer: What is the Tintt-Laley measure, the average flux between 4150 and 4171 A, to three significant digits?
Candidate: 1.90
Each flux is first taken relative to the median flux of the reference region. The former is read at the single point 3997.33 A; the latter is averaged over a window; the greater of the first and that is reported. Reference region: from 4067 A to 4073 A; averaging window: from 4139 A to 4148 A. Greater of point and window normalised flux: 1.06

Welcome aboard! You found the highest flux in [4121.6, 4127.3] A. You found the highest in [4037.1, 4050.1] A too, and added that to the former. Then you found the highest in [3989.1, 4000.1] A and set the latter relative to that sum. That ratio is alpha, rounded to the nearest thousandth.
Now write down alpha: 0.507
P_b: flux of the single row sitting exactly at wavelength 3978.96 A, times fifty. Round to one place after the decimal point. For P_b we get 103.5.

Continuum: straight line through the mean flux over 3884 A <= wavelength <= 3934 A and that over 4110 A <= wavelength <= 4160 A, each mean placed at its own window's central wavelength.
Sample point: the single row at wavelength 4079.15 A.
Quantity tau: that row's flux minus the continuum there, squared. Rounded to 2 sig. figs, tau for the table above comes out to 0.032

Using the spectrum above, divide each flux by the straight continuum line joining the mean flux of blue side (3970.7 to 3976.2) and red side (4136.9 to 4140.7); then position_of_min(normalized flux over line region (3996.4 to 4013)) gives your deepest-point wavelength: 3999.17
